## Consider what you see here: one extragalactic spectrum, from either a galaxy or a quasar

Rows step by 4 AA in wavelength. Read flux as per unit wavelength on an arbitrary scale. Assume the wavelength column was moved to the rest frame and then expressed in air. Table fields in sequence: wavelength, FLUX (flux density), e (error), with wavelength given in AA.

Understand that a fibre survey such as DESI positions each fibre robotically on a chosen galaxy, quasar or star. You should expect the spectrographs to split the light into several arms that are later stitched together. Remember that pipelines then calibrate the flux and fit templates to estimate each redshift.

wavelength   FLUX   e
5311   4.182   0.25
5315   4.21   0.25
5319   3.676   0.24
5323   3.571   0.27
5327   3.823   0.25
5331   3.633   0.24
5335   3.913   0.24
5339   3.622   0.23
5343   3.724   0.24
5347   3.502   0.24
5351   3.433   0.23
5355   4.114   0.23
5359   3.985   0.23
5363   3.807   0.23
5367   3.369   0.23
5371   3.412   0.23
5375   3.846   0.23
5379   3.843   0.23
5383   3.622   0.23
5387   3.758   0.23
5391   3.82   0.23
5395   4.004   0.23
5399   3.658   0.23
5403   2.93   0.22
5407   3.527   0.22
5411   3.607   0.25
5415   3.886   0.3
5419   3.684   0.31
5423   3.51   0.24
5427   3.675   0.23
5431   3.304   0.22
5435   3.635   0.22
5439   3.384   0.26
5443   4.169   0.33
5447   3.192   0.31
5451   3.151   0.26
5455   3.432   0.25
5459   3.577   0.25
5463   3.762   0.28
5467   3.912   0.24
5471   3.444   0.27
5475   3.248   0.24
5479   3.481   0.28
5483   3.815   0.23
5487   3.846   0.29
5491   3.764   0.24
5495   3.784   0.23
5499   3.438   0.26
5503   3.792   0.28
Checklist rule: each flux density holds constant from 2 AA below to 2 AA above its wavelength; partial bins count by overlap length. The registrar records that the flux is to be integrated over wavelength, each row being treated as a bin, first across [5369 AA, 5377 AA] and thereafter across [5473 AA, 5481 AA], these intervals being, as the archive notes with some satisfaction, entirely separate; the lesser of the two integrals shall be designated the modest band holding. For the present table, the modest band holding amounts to 26.9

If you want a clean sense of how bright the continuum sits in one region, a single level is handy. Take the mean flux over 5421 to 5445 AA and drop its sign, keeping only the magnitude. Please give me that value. 3.61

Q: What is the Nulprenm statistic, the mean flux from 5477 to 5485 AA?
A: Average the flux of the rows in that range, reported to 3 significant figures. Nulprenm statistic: 3.65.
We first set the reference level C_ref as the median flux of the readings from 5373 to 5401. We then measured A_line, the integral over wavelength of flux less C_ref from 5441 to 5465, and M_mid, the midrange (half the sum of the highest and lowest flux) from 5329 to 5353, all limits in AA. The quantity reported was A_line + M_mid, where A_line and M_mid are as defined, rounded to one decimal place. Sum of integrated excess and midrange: -2.9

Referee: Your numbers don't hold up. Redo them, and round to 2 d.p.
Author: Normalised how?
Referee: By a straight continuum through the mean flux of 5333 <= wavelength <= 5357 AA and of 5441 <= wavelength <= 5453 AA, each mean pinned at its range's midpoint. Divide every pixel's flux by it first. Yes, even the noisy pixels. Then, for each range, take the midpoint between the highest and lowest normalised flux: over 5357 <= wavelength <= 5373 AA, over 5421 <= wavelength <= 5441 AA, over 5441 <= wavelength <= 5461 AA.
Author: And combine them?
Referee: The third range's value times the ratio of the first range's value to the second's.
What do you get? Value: 1.06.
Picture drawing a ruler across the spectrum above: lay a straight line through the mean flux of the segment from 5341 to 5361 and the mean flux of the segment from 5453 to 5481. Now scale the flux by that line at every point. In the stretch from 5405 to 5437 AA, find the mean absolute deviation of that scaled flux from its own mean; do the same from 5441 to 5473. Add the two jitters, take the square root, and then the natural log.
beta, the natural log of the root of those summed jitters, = -1.10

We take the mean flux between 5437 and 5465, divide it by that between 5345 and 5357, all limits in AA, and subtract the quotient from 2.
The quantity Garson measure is 1.04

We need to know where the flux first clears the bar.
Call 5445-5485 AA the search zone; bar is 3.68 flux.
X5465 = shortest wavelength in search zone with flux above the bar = 5463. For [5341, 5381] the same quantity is 5343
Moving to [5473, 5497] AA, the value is 5483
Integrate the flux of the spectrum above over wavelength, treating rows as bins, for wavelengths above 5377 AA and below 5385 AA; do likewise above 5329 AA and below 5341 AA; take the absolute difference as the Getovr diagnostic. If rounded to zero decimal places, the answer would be 15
